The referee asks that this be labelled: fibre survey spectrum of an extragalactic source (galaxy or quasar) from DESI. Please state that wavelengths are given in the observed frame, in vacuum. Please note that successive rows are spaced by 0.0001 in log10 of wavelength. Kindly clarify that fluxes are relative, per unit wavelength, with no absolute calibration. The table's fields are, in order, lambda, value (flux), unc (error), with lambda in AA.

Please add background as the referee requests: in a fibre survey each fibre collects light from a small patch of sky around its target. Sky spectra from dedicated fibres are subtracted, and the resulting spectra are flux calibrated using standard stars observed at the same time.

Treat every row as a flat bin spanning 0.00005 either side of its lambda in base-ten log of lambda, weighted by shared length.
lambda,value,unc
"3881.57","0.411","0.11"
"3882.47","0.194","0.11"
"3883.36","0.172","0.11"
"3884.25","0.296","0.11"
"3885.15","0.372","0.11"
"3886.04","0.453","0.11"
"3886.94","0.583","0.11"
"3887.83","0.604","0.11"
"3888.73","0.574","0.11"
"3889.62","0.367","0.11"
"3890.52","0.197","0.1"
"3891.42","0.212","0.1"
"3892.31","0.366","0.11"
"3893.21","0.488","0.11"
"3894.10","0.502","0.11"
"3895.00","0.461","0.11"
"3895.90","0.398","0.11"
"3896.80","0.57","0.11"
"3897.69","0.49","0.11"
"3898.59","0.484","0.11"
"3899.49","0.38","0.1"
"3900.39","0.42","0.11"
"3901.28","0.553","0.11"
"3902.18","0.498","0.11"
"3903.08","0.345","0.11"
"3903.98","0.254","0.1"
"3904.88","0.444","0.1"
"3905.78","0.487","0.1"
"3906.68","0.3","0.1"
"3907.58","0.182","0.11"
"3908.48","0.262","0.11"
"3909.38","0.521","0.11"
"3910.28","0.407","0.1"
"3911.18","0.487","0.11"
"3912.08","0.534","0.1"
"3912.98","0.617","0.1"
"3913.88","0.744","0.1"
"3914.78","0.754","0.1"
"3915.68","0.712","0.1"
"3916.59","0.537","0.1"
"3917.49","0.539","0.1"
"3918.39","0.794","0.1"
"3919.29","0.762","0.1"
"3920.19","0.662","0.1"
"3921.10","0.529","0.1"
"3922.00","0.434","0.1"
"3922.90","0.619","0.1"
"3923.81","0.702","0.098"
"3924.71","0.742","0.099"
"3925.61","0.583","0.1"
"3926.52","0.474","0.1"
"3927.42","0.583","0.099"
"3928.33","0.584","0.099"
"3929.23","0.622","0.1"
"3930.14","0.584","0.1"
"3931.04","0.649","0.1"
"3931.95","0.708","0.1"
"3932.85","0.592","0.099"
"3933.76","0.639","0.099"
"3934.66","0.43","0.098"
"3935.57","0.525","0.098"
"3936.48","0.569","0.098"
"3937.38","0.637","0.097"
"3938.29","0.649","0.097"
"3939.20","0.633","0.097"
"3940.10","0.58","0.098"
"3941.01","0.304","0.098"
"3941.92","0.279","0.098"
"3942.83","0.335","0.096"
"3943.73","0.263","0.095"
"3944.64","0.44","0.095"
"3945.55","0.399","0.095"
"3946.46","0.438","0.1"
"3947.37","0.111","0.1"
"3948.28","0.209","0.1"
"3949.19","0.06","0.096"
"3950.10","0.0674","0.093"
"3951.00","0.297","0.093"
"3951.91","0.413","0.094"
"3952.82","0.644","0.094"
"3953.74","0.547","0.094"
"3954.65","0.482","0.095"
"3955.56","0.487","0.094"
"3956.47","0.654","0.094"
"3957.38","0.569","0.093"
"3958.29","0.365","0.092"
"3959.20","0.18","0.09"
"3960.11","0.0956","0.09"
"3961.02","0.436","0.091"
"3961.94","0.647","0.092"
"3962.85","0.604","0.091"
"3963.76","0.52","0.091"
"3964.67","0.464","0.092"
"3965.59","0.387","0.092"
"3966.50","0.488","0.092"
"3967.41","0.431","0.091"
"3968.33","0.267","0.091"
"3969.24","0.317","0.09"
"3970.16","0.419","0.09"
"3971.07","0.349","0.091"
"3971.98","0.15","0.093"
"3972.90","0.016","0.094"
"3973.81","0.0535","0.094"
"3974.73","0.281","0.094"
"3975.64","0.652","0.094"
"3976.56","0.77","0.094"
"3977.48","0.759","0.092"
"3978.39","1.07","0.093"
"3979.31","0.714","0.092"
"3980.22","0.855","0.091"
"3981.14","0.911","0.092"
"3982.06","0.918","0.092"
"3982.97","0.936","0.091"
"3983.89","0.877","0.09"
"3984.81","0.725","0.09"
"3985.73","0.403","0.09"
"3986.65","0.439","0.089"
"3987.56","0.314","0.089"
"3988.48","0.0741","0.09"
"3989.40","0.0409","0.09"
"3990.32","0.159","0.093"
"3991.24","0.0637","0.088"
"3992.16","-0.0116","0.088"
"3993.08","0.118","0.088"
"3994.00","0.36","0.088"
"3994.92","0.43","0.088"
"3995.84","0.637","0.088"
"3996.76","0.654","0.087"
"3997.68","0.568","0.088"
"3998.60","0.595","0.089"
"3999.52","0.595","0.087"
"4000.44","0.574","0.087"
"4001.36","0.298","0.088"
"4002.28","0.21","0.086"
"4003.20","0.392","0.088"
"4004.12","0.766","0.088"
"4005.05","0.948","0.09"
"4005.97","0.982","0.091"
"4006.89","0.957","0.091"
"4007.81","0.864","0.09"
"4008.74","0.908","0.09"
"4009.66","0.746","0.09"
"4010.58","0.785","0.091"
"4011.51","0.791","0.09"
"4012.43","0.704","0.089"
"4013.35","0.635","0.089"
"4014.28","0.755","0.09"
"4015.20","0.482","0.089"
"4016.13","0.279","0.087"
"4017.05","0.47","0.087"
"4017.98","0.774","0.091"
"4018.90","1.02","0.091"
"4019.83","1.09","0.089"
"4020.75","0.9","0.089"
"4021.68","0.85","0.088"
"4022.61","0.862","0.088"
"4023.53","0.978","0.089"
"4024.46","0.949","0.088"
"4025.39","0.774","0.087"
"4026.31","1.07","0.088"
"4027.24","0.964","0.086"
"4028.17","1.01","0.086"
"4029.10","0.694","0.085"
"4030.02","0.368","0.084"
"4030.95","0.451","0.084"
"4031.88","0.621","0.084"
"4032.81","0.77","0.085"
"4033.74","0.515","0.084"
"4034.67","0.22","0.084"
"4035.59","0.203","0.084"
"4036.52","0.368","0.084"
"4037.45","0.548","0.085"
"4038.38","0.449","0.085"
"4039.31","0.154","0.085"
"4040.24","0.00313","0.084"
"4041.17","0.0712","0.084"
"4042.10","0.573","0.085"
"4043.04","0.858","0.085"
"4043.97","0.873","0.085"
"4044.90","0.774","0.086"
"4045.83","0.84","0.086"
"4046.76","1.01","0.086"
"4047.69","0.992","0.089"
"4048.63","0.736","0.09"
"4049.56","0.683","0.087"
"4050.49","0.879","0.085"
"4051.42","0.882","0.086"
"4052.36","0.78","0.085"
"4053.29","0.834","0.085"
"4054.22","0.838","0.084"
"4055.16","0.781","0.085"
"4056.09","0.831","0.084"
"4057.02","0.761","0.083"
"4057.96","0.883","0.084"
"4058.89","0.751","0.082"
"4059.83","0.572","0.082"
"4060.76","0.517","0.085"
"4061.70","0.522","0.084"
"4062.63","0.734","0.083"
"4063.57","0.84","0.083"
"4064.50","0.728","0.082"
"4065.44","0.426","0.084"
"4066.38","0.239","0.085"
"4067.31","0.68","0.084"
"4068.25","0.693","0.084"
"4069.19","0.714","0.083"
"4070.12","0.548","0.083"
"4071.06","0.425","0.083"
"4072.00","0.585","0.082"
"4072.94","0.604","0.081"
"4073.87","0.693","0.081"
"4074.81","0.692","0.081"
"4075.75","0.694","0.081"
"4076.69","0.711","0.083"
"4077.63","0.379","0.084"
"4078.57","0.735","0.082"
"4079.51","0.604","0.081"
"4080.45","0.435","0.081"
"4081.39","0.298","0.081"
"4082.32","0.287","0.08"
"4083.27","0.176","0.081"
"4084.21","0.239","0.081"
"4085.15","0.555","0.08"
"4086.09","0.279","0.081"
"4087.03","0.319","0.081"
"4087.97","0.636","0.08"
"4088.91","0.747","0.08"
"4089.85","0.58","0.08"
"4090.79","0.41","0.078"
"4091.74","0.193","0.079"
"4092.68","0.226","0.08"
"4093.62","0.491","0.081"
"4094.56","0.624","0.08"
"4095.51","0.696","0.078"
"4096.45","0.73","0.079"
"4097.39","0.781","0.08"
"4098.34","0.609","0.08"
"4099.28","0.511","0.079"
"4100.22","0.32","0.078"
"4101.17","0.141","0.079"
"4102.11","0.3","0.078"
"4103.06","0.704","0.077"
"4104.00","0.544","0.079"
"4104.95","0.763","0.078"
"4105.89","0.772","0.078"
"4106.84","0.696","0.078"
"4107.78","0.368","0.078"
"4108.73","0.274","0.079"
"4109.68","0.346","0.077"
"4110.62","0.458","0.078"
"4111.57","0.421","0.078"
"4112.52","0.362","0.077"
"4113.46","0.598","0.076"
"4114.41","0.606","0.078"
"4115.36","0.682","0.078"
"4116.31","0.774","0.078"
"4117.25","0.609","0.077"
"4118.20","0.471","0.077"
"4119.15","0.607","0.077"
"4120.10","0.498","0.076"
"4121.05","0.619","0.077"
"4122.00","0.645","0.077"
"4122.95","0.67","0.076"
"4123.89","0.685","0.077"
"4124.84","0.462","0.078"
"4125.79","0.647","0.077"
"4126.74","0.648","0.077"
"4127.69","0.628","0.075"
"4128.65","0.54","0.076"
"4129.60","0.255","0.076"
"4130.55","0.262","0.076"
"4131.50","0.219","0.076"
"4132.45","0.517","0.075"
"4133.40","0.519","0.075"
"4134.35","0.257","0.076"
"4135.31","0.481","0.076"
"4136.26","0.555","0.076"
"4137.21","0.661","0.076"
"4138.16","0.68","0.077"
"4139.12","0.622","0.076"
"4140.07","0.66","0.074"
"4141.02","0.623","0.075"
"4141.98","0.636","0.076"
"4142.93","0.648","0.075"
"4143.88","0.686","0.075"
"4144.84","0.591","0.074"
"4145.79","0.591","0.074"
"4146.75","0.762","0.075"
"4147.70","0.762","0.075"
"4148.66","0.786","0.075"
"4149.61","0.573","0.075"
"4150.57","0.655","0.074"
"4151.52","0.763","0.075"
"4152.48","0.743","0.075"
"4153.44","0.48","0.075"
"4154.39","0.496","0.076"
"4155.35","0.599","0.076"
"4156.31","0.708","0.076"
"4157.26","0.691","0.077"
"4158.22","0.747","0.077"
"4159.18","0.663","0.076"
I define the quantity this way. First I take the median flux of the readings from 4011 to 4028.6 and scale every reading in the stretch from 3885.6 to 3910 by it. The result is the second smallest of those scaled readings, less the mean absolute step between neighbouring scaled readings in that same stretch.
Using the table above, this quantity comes 0.11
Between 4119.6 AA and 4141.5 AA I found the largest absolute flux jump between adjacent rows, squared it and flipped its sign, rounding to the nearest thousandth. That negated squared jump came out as -0.089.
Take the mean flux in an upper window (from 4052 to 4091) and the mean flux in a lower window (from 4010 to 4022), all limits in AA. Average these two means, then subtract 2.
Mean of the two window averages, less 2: -1.34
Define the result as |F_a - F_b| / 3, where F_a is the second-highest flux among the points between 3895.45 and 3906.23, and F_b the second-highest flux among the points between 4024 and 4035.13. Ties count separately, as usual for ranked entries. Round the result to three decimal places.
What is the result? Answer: 0.152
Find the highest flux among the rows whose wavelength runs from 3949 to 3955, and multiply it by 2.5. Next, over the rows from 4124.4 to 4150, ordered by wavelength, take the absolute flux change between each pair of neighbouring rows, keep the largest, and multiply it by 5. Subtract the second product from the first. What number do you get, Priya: 0.1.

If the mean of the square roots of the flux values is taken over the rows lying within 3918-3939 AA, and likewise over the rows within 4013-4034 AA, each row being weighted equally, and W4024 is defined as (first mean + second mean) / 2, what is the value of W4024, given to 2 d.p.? 0.82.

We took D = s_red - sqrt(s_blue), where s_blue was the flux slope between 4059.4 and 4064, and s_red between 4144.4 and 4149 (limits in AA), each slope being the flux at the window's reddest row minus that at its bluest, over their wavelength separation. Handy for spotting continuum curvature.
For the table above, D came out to -0.217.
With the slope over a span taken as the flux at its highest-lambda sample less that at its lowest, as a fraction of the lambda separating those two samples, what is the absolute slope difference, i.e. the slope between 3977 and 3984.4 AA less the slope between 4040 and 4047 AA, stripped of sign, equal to 0.136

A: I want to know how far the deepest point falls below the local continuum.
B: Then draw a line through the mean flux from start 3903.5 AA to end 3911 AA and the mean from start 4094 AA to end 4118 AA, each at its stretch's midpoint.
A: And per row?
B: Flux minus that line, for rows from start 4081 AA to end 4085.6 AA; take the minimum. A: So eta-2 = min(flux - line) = -0.35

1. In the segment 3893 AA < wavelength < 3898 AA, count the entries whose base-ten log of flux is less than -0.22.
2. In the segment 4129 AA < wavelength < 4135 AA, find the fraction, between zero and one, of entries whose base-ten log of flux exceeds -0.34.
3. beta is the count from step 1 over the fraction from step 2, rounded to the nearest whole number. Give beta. 18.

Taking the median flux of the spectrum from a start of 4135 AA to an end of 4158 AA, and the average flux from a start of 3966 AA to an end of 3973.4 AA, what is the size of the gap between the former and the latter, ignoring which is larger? 0.35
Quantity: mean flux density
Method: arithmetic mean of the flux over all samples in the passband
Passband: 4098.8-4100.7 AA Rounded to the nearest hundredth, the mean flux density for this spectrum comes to 0.42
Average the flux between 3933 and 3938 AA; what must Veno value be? 0.56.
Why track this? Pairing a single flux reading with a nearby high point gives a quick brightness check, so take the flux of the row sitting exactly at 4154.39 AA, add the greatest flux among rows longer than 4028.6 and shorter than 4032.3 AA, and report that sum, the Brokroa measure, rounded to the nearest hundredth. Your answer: 1.19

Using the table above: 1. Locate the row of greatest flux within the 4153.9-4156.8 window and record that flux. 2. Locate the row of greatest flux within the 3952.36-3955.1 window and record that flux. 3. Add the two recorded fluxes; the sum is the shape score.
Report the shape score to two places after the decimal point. 1.35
